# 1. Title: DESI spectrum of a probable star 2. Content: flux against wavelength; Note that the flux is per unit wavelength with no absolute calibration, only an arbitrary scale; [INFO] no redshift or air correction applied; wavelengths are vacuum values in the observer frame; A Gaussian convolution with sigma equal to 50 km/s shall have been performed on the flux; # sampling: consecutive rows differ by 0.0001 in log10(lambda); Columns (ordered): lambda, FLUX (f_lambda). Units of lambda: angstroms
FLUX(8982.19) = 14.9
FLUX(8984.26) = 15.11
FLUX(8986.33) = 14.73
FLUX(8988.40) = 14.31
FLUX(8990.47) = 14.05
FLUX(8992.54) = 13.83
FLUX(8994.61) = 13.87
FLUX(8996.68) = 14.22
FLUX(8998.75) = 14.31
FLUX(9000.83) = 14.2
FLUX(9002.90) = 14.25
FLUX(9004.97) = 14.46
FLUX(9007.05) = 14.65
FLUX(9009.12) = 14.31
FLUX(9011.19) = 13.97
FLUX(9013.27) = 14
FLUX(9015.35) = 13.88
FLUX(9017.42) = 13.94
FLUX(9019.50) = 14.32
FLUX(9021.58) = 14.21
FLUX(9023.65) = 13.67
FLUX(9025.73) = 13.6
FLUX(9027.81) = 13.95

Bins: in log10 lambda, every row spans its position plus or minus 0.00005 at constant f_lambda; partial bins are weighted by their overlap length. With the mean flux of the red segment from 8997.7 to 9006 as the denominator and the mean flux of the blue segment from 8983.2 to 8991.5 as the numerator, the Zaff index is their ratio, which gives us 1.02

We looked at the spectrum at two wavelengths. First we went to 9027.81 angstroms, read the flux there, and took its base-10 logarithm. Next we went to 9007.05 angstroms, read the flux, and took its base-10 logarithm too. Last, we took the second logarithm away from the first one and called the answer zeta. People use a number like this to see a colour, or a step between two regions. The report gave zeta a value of -0.02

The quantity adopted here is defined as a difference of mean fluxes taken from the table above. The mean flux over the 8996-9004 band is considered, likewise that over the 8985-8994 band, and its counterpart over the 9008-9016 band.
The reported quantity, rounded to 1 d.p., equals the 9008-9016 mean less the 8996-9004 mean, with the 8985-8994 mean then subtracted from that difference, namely -14.4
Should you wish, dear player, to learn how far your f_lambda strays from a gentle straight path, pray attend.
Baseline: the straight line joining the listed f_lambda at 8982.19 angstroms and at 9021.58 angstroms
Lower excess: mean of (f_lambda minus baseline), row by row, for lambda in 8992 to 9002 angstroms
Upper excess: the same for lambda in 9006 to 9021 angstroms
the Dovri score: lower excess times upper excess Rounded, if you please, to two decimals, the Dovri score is 0.11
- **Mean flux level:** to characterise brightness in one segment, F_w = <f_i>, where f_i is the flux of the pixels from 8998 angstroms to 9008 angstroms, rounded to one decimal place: 14.4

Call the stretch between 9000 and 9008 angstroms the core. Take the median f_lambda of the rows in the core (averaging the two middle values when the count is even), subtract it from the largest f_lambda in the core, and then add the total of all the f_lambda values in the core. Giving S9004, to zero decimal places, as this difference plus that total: 58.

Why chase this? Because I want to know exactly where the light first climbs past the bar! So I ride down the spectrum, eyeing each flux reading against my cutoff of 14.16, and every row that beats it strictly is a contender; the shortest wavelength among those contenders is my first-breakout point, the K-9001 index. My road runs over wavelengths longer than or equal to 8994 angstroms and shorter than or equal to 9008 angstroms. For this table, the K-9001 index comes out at 8996.68 angstroms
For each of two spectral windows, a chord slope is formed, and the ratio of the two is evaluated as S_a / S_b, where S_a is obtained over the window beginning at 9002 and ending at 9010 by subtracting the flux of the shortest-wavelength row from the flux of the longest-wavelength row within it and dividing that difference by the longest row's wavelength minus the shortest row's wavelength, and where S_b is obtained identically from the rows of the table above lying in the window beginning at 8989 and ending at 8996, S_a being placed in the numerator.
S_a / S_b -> -0.22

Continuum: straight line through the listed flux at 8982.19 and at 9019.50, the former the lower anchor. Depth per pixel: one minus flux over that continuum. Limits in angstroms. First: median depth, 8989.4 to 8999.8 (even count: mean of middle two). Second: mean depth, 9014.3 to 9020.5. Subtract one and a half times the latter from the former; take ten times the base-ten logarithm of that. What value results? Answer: -18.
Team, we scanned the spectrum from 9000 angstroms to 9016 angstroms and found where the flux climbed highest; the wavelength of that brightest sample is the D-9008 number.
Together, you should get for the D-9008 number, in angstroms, 9007.05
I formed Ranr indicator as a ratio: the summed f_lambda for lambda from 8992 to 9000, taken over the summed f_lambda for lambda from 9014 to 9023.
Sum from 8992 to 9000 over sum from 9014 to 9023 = 1.00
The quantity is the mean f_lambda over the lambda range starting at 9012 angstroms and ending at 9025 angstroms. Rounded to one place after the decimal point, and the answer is 14.0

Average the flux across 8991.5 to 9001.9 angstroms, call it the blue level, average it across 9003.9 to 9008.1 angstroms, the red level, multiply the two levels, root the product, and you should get 14.3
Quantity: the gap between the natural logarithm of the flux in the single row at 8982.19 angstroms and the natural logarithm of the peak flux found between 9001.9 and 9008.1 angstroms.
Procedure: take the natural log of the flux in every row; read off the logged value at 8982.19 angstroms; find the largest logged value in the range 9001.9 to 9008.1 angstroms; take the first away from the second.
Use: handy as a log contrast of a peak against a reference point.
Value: -0.017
